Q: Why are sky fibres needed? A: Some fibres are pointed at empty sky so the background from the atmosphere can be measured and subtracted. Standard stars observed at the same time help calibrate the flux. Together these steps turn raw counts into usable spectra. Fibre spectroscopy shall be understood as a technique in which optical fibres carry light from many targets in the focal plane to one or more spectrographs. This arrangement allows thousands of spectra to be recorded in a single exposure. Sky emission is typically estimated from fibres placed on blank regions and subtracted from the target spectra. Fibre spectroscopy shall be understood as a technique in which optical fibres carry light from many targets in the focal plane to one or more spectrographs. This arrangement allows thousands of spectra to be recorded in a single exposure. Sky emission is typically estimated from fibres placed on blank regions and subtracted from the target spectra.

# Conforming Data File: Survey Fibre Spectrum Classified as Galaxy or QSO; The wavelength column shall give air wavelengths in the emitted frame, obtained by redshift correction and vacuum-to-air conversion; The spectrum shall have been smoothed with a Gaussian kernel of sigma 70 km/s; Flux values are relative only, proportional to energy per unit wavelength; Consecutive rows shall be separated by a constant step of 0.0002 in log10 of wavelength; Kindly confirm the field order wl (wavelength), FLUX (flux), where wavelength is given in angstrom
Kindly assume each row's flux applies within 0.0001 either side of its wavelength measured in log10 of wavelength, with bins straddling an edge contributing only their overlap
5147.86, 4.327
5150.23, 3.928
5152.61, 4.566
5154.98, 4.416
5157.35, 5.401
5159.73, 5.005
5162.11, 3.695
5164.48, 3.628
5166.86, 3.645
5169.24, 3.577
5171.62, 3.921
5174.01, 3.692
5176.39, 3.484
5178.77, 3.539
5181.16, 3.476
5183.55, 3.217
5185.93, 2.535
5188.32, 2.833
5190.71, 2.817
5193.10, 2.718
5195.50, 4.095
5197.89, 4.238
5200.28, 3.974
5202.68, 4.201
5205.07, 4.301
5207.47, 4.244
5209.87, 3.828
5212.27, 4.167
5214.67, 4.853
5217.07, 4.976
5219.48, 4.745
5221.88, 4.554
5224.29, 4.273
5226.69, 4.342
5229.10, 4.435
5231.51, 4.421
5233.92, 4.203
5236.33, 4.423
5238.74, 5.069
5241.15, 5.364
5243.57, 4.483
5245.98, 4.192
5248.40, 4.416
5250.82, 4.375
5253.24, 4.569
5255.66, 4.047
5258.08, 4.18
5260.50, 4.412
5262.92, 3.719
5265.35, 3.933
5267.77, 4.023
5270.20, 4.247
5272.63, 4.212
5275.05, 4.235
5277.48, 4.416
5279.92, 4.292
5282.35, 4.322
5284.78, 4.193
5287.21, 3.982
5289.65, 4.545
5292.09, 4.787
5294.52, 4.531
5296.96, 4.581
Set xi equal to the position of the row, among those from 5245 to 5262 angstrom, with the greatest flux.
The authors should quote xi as 5253.24 angstrom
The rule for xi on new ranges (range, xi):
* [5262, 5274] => 5270.20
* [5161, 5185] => 5171.62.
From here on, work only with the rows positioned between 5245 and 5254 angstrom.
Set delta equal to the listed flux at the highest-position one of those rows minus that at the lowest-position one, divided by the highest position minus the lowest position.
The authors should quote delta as 0.052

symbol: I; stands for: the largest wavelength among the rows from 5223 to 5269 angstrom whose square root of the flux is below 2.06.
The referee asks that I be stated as 5267.77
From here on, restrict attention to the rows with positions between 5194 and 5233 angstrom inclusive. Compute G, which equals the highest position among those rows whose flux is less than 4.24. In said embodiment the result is 5212.27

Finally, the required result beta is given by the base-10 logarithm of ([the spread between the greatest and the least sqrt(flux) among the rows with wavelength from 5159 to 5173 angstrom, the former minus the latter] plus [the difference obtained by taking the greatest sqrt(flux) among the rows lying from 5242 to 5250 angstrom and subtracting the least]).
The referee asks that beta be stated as -0.38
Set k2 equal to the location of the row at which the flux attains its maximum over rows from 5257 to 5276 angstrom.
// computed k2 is 5260.50 angstrom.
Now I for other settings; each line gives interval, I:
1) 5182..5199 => 5197.89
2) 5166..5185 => 5183.55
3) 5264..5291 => 5287.21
